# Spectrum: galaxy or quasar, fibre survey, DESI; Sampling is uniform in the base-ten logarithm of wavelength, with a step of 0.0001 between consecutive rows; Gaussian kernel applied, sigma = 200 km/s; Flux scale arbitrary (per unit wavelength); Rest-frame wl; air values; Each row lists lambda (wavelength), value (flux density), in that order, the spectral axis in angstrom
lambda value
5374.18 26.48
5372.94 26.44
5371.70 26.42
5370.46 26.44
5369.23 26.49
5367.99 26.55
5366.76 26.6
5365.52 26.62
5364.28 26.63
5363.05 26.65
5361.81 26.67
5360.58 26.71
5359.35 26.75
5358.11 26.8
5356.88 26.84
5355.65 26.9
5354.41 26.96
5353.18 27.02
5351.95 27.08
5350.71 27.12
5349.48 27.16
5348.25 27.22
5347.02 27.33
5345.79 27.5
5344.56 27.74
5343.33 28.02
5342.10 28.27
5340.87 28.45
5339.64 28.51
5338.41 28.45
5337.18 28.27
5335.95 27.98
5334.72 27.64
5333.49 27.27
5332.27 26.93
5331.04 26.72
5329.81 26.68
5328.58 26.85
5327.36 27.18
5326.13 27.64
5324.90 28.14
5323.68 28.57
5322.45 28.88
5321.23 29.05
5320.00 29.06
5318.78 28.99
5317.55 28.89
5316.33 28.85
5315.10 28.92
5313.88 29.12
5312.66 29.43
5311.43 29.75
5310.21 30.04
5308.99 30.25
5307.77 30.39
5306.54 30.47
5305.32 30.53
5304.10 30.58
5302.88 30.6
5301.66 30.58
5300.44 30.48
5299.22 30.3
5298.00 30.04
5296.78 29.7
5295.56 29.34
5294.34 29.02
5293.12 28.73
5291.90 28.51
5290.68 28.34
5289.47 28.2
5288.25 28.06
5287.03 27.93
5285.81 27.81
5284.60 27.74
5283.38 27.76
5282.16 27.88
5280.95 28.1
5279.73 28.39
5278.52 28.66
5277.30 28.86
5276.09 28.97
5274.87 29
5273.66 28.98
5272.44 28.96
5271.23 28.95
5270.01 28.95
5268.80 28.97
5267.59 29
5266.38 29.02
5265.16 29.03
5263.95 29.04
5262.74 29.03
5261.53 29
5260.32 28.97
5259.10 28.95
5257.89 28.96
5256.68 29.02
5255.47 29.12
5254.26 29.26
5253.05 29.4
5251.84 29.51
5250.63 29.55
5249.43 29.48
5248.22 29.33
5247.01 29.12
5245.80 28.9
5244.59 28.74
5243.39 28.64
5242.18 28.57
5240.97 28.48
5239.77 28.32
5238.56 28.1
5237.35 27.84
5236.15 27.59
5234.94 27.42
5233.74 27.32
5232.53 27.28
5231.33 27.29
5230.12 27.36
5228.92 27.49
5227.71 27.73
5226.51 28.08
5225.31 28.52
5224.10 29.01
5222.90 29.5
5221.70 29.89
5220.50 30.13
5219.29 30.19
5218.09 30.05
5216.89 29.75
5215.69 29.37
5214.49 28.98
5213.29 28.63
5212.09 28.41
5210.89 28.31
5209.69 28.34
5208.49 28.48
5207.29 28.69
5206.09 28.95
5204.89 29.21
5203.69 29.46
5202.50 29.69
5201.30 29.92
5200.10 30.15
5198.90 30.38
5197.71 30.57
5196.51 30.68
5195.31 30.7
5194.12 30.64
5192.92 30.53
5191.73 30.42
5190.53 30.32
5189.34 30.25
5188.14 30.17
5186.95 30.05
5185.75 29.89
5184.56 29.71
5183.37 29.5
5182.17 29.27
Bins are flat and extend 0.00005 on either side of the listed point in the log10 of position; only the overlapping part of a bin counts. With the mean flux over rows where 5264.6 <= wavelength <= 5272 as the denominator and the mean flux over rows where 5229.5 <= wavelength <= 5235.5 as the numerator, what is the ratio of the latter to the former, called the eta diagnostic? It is 0.94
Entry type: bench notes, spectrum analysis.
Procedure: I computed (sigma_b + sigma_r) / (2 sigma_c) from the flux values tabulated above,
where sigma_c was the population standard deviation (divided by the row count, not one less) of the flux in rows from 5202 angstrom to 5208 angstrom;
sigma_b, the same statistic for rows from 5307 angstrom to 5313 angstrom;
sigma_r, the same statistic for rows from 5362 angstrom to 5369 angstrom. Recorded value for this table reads 0.5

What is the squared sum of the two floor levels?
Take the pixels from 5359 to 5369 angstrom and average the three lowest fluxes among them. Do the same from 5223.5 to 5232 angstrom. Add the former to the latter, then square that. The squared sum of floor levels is 2913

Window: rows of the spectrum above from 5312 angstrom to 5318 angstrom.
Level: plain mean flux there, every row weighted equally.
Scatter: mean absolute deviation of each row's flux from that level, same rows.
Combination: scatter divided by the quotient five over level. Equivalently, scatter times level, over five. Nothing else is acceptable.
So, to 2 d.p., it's 1.08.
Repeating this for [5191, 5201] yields 0.88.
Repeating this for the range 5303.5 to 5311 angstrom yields 0.94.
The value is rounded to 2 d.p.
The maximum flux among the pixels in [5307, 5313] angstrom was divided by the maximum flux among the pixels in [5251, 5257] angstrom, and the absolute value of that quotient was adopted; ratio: 1.03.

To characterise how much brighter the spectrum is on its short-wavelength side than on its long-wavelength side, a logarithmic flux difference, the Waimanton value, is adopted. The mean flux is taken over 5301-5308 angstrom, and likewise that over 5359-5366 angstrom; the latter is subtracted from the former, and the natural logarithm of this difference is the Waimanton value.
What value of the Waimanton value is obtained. 1.3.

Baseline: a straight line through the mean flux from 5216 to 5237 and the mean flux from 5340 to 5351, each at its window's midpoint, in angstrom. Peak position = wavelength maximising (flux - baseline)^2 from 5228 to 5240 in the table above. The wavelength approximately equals 5232.53 angstrom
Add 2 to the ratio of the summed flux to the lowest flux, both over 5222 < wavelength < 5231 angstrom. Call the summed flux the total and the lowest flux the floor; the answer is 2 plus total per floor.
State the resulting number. 9.2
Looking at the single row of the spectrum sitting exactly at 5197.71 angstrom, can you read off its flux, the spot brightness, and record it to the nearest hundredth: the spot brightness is 30.57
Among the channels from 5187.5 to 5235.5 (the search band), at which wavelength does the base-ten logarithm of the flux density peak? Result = 5195.31 angstrom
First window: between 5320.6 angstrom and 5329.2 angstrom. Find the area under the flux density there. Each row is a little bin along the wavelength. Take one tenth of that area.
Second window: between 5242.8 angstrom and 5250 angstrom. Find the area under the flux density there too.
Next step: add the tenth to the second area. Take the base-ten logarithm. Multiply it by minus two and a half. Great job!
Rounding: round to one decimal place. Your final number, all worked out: -5.9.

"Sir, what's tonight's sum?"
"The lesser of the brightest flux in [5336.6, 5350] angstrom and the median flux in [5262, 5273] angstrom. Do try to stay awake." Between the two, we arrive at 28.5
